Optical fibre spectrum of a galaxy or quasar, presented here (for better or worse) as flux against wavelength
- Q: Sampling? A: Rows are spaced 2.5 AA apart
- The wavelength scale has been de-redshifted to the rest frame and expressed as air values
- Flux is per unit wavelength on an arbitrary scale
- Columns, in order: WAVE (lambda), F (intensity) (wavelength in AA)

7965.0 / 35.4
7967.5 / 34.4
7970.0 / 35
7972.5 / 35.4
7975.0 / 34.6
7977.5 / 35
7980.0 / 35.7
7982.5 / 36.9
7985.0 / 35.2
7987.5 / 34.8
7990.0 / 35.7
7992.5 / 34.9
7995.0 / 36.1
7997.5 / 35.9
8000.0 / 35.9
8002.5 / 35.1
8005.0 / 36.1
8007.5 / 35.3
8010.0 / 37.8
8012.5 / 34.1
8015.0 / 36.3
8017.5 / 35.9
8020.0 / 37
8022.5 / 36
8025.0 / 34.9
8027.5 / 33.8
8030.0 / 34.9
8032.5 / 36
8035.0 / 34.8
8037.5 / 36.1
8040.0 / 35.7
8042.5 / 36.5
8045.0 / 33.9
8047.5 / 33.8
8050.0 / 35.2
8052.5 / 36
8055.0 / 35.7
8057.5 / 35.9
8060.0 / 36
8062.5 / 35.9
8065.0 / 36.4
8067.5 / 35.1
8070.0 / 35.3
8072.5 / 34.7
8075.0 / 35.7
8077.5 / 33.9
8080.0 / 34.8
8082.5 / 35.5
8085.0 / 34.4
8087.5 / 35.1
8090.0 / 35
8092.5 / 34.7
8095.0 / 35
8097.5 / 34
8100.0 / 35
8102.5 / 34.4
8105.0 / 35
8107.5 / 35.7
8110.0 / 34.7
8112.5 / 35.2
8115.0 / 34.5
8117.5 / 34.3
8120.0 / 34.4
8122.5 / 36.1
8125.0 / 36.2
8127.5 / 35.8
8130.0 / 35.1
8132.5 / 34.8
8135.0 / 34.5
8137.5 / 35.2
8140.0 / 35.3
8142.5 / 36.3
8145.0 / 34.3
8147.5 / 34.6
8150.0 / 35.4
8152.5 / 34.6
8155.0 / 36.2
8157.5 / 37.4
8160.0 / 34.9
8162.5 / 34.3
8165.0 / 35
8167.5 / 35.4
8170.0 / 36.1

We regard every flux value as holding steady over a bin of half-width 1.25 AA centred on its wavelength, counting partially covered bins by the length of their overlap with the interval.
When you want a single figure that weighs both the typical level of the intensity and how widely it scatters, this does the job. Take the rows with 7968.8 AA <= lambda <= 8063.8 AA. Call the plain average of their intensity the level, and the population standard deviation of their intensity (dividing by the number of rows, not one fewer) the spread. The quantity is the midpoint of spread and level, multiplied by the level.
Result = 646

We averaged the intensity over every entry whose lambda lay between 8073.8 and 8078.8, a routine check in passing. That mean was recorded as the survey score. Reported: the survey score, 34.8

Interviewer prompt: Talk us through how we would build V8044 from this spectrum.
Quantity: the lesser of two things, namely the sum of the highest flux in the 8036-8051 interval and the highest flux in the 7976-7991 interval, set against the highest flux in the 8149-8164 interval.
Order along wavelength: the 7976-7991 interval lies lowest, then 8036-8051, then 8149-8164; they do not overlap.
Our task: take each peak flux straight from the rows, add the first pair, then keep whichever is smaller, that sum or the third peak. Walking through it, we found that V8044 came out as 37.4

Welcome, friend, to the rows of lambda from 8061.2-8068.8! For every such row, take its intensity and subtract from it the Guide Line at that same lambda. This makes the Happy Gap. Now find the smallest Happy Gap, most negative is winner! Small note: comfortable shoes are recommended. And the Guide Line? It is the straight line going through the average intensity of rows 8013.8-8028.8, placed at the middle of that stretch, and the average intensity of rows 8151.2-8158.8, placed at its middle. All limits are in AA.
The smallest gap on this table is -0.69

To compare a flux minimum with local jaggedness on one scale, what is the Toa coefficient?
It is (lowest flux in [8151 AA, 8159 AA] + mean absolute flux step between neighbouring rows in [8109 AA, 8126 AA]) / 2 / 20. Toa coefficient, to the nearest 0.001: 0.879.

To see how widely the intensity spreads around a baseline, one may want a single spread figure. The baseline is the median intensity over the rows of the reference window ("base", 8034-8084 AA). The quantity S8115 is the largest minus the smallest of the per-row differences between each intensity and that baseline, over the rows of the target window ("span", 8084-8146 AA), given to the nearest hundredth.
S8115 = 2.30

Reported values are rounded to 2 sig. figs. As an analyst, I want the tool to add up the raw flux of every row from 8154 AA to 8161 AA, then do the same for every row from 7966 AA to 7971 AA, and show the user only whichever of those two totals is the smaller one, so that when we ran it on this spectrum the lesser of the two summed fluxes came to 69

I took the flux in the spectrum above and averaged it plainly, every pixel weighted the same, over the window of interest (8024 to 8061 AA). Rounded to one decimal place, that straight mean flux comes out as 35.3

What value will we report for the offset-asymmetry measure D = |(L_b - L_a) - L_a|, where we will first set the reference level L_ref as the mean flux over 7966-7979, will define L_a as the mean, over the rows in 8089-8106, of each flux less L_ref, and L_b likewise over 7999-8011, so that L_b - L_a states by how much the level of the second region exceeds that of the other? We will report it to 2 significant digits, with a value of 1.5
